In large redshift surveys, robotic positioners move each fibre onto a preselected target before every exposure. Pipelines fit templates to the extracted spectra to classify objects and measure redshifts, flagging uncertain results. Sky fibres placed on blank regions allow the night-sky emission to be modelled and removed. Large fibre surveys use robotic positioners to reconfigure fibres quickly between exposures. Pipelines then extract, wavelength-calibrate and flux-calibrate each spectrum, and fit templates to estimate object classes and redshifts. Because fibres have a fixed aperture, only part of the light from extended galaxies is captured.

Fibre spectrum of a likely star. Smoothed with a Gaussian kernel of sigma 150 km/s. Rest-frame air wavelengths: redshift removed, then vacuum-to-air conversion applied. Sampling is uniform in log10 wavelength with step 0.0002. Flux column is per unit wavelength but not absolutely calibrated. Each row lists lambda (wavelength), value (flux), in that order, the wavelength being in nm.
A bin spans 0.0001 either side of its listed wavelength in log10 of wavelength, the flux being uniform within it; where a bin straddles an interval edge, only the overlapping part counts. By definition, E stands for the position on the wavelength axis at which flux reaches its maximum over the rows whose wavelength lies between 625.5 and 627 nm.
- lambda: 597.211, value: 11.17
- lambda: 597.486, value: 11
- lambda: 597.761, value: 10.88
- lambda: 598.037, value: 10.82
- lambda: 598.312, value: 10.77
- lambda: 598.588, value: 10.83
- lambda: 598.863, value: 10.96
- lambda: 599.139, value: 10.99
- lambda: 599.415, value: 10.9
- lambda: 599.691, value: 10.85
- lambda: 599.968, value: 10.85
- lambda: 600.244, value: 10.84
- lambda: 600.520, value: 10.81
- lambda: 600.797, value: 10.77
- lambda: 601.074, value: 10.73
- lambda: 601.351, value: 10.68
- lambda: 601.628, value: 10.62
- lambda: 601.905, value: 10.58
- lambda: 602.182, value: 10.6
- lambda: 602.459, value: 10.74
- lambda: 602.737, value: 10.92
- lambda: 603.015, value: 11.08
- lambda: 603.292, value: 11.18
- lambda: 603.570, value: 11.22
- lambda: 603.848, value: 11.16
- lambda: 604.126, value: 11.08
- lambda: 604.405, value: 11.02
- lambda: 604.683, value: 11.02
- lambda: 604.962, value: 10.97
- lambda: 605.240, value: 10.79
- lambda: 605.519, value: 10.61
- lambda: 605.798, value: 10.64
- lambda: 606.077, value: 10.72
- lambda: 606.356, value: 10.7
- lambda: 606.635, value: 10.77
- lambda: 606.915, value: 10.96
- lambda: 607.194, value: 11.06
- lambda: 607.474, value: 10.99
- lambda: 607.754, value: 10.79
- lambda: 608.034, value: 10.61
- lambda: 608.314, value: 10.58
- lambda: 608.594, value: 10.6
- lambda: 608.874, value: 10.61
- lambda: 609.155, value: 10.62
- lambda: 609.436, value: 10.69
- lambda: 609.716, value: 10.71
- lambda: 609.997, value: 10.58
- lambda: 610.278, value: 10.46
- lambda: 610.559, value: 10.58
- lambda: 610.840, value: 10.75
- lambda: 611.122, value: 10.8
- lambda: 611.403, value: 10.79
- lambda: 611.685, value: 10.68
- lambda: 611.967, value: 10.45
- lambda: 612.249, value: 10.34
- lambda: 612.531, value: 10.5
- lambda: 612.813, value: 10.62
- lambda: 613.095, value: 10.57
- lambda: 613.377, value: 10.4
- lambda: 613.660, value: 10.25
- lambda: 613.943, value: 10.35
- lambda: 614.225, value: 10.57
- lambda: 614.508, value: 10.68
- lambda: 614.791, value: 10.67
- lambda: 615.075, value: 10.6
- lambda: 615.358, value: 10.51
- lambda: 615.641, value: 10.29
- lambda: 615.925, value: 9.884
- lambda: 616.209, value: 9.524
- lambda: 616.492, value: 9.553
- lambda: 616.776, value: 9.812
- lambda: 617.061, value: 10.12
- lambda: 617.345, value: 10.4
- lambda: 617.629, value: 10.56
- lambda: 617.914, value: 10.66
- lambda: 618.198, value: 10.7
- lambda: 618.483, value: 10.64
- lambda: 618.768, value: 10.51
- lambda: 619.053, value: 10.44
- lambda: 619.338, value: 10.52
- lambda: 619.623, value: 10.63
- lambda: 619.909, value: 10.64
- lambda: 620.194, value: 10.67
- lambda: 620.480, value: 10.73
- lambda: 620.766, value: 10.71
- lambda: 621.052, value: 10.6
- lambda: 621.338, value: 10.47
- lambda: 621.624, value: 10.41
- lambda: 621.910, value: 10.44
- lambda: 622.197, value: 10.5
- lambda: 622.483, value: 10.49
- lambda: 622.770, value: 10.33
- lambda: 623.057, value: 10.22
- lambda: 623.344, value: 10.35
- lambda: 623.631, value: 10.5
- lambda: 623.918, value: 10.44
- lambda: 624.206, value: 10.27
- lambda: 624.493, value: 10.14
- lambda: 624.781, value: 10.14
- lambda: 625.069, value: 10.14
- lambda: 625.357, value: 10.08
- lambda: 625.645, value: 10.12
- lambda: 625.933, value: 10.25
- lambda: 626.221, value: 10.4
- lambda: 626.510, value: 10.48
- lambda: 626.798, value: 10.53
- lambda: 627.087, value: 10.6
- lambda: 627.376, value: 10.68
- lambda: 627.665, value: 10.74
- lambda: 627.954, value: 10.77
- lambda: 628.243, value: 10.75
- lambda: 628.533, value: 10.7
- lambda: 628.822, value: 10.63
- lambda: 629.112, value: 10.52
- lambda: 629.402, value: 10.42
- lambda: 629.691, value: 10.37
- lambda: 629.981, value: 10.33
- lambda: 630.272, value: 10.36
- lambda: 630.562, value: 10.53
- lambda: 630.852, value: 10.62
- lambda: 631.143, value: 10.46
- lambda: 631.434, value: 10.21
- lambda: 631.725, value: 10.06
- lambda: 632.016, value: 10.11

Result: 626.798 nm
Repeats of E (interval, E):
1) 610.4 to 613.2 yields 611.122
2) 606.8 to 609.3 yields 607.194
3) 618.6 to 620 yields 619.909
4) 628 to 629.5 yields 628.243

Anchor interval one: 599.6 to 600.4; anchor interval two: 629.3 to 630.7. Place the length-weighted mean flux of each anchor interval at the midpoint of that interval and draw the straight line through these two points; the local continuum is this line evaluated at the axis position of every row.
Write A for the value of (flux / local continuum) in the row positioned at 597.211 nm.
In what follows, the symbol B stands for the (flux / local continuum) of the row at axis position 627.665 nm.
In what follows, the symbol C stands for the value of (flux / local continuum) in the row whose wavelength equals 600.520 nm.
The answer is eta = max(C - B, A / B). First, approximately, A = 1.03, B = 1.03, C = 1.00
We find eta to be 1.00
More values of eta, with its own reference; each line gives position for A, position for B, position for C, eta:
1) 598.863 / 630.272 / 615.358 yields 1.01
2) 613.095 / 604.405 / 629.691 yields 0.97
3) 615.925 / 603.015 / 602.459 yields 0.91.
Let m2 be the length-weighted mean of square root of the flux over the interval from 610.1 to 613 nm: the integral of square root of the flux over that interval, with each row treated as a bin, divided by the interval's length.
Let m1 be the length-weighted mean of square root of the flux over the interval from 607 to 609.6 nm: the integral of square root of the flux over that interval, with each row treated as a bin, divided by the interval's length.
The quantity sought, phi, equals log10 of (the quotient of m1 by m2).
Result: 0.0028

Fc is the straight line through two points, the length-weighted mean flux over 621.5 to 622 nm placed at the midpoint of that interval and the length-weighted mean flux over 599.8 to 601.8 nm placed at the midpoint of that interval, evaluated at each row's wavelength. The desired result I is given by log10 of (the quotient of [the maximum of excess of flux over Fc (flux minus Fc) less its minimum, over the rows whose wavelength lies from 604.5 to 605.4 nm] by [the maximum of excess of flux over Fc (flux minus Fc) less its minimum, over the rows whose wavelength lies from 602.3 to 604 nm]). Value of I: -0.35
